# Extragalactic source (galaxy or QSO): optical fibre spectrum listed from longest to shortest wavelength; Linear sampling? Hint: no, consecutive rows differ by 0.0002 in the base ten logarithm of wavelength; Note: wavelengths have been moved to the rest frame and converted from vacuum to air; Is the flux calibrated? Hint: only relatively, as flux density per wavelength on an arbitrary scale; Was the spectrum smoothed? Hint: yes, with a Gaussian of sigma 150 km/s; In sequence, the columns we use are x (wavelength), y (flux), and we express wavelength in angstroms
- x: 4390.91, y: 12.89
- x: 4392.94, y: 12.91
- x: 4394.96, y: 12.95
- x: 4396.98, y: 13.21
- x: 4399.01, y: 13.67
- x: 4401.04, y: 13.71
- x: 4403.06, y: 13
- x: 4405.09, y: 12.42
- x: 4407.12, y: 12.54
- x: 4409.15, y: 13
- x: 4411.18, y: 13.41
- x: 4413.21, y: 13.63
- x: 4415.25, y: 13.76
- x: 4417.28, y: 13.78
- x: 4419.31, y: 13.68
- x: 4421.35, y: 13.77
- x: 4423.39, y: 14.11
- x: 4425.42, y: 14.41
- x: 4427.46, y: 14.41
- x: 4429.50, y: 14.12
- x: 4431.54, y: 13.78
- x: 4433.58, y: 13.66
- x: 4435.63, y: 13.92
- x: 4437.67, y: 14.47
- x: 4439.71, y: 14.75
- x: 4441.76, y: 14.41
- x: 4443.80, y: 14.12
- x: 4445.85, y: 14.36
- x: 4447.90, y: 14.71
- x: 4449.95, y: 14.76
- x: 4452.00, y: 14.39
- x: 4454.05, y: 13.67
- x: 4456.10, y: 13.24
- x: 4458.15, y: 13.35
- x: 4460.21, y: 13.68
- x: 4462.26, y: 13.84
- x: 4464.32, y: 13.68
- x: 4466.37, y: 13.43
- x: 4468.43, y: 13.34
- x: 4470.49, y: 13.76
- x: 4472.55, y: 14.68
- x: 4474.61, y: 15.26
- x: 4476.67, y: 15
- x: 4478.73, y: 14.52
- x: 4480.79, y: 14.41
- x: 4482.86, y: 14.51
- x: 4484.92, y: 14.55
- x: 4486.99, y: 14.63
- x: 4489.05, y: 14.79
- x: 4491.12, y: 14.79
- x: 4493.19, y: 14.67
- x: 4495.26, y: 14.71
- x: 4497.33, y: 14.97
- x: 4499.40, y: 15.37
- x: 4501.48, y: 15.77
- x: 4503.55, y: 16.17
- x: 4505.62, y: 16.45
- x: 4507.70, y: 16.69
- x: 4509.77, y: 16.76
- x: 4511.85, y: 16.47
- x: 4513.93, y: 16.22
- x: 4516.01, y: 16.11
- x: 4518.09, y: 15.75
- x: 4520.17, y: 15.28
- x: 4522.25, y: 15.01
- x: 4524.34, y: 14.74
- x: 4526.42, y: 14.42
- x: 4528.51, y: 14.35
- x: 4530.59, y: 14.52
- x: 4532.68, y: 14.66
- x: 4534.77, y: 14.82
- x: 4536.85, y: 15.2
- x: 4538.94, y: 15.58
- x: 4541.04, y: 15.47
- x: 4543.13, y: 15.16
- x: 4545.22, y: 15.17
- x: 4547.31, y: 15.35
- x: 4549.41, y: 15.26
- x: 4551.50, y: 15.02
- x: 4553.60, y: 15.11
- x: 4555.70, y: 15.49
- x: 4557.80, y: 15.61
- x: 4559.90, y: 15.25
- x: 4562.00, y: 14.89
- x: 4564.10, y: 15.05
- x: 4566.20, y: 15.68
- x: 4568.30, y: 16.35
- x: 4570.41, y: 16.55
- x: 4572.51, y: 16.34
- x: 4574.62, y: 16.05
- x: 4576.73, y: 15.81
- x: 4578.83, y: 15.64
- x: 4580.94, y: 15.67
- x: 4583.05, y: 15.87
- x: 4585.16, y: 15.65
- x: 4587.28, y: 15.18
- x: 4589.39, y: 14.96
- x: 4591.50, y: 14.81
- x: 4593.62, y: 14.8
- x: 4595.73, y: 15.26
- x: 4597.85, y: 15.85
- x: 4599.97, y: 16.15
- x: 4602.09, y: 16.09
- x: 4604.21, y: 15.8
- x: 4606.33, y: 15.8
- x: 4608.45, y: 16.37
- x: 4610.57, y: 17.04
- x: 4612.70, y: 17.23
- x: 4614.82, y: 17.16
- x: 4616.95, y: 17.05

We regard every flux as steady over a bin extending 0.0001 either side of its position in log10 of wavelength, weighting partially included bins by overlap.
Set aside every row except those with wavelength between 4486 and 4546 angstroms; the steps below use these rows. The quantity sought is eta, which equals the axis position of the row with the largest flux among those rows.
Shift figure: 4509.77 angstroms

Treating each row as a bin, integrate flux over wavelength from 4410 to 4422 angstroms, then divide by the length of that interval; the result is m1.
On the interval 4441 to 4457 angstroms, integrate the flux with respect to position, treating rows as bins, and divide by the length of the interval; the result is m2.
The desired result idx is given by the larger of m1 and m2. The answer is 14.21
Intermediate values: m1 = 13.7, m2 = 14.2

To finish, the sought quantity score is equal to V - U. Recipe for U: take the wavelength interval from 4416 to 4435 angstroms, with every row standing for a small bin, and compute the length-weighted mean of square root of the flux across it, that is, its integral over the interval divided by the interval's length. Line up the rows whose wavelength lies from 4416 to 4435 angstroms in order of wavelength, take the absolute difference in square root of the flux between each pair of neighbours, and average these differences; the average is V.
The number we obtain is -3.71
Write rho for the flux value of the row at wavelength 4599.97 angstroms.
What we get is 16.15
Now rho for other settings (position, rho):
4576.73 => 15.81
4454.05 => 13.67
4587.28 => 15.18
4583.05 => 15.87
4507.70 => 16.69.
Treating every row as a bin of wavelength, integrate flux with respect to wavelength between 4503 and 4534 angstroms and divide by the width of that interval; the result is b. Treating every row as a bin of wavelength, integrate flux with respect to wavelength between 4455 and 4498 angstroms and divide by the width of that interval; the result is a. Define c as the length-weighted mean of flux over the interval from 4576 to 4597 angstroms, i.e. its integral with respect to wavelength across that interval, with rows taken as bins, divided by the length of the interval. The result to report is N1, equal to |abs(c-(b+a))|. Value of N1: 14.5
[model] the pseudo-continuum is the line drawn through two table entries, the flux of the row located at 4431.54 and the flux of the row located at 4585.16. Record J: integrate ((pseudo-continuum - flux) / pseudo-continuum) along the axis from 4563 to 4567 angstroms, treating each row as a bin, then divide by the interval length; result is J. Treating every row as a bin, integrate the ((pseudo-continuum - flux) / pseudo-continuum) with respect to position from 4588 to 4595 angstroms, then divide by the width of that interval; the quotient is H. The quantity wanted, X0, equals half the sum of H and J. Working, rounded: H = 0.053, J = 0.004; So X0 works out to 0.029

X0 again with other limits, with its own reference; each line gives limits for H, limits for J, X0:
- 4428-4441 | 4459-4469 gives 0.009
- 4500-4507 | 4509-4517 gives -0.104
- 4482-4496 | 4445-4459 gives -0.008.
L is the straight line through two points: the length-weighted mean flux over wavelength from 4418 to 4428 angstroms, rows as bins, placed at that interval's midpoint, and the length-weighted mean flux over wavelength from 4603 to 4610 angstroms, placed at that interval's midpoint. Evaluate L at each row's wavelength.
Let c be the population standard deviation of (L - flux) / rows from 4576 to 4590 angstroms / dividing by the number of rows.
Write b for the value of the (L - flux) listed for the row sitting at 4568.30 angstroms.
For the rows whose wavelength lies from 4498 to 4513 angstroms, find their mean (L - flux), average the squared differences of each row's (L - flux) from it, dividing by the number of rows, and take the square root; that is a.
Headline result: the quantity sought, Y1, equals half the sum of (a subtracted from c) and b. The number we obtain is -0.39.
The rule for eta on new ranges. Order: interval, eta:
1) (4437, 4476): 4474.61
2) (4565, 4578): 4570.41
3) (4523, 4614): 4612.70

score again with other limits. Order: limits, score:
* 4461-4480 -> -3.71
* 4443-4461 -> -3.70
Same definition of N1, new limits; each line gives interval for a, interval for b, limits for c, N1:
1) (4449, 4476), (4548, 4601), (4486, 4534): 14.1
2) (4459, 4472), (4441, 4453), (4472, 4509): 13.0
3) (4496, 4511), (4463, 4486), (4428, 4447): 16.1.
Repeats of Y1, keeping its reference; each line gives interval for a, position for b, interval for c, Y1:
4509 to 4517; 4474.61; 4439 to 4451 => -0.34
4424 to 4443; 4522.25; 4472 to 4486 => 0.06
